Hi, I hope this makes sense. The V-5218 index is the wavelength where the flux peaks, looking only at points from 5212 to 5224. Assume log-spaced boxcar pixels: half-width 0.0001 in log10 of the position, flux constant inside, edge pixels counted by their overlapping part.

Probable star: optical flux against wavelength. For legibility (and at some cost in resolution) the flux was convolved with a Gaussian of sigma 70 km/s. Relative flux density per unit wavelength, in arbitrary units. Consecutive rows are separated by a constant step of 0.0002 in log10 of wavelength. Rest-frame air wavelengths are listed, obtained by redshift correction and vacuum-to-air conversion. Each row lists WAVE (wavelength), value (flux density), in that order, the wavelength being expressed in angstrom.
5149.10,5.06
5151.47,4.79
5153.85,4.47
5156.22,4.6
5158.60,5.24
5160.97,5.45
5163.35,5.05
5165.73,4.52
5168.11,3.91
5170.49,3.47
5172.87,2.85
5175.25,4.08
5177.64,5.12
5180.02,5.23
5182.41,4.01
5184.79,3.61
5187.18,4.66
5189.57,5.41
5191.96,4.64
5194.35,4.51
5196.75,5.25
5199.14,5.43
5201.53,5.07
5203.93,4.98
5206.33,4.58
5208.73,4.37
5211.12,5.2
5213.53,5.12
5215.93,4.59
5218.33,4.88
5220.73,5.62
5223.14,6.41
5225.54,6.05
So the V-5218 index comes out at 5223.14 angstrom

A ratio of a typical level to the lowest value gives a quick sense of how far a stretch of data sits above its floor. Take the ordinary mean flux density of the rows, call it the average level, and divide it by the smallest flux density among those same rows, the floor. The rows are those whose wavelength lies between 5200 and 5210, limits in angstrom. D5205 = 1.09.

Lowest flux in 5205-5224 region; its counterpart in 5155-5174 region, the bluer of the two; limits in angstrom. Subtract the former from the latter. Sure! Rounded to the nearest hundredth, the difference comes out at -1.52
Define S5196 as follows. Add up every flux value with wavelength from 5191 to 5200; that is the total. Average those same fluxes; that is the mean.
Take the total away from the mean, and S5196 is -15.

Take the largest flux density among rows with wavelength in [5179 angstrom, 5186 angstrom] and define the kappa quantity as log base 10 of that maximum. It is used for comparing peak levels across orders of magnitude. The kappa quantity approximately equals 0.719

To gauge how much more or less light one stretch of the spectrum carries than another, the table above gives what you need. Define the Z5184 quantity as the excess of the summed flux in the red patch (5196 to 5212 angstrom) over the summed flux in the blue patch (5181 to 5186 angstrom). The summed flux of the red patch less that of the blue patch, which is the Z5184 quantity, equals 27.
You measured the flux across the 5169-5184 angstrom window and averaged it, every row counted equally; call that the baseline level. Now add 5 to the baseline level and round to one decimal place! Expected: 9.1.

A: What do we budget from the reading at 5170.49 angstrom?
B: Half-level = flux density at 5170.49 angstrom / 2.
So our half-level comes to 1.7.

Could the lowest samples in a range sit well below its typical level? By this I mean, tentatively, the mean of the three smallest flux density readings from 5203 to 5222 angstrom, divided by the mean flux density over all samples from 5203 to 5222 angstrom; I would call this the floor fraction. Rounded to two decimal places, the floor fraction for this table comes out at 0.92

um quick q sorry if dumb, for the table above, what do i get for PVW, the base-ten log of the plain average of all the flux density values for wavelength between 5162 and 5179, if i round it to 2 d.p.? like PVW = 0.62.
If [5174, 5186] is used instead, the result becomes 0.64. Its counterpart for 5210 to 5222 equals 0.71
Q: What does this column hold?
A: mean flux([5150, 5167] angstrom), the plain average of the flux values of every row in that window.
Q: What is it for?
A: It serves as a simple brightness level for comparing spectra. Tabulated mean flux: 4.87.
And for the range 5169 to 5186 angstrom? 4.05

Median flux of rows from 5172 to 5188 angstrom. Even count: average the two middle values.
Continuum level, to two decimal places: 4.08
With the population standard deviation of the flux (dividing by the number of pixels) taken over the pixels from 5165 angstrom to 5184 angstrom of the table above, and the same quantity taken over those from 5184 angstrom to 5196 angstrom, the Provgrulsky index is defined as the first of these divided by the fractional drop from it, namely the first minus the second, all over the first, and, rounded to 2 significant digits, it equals 3.2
